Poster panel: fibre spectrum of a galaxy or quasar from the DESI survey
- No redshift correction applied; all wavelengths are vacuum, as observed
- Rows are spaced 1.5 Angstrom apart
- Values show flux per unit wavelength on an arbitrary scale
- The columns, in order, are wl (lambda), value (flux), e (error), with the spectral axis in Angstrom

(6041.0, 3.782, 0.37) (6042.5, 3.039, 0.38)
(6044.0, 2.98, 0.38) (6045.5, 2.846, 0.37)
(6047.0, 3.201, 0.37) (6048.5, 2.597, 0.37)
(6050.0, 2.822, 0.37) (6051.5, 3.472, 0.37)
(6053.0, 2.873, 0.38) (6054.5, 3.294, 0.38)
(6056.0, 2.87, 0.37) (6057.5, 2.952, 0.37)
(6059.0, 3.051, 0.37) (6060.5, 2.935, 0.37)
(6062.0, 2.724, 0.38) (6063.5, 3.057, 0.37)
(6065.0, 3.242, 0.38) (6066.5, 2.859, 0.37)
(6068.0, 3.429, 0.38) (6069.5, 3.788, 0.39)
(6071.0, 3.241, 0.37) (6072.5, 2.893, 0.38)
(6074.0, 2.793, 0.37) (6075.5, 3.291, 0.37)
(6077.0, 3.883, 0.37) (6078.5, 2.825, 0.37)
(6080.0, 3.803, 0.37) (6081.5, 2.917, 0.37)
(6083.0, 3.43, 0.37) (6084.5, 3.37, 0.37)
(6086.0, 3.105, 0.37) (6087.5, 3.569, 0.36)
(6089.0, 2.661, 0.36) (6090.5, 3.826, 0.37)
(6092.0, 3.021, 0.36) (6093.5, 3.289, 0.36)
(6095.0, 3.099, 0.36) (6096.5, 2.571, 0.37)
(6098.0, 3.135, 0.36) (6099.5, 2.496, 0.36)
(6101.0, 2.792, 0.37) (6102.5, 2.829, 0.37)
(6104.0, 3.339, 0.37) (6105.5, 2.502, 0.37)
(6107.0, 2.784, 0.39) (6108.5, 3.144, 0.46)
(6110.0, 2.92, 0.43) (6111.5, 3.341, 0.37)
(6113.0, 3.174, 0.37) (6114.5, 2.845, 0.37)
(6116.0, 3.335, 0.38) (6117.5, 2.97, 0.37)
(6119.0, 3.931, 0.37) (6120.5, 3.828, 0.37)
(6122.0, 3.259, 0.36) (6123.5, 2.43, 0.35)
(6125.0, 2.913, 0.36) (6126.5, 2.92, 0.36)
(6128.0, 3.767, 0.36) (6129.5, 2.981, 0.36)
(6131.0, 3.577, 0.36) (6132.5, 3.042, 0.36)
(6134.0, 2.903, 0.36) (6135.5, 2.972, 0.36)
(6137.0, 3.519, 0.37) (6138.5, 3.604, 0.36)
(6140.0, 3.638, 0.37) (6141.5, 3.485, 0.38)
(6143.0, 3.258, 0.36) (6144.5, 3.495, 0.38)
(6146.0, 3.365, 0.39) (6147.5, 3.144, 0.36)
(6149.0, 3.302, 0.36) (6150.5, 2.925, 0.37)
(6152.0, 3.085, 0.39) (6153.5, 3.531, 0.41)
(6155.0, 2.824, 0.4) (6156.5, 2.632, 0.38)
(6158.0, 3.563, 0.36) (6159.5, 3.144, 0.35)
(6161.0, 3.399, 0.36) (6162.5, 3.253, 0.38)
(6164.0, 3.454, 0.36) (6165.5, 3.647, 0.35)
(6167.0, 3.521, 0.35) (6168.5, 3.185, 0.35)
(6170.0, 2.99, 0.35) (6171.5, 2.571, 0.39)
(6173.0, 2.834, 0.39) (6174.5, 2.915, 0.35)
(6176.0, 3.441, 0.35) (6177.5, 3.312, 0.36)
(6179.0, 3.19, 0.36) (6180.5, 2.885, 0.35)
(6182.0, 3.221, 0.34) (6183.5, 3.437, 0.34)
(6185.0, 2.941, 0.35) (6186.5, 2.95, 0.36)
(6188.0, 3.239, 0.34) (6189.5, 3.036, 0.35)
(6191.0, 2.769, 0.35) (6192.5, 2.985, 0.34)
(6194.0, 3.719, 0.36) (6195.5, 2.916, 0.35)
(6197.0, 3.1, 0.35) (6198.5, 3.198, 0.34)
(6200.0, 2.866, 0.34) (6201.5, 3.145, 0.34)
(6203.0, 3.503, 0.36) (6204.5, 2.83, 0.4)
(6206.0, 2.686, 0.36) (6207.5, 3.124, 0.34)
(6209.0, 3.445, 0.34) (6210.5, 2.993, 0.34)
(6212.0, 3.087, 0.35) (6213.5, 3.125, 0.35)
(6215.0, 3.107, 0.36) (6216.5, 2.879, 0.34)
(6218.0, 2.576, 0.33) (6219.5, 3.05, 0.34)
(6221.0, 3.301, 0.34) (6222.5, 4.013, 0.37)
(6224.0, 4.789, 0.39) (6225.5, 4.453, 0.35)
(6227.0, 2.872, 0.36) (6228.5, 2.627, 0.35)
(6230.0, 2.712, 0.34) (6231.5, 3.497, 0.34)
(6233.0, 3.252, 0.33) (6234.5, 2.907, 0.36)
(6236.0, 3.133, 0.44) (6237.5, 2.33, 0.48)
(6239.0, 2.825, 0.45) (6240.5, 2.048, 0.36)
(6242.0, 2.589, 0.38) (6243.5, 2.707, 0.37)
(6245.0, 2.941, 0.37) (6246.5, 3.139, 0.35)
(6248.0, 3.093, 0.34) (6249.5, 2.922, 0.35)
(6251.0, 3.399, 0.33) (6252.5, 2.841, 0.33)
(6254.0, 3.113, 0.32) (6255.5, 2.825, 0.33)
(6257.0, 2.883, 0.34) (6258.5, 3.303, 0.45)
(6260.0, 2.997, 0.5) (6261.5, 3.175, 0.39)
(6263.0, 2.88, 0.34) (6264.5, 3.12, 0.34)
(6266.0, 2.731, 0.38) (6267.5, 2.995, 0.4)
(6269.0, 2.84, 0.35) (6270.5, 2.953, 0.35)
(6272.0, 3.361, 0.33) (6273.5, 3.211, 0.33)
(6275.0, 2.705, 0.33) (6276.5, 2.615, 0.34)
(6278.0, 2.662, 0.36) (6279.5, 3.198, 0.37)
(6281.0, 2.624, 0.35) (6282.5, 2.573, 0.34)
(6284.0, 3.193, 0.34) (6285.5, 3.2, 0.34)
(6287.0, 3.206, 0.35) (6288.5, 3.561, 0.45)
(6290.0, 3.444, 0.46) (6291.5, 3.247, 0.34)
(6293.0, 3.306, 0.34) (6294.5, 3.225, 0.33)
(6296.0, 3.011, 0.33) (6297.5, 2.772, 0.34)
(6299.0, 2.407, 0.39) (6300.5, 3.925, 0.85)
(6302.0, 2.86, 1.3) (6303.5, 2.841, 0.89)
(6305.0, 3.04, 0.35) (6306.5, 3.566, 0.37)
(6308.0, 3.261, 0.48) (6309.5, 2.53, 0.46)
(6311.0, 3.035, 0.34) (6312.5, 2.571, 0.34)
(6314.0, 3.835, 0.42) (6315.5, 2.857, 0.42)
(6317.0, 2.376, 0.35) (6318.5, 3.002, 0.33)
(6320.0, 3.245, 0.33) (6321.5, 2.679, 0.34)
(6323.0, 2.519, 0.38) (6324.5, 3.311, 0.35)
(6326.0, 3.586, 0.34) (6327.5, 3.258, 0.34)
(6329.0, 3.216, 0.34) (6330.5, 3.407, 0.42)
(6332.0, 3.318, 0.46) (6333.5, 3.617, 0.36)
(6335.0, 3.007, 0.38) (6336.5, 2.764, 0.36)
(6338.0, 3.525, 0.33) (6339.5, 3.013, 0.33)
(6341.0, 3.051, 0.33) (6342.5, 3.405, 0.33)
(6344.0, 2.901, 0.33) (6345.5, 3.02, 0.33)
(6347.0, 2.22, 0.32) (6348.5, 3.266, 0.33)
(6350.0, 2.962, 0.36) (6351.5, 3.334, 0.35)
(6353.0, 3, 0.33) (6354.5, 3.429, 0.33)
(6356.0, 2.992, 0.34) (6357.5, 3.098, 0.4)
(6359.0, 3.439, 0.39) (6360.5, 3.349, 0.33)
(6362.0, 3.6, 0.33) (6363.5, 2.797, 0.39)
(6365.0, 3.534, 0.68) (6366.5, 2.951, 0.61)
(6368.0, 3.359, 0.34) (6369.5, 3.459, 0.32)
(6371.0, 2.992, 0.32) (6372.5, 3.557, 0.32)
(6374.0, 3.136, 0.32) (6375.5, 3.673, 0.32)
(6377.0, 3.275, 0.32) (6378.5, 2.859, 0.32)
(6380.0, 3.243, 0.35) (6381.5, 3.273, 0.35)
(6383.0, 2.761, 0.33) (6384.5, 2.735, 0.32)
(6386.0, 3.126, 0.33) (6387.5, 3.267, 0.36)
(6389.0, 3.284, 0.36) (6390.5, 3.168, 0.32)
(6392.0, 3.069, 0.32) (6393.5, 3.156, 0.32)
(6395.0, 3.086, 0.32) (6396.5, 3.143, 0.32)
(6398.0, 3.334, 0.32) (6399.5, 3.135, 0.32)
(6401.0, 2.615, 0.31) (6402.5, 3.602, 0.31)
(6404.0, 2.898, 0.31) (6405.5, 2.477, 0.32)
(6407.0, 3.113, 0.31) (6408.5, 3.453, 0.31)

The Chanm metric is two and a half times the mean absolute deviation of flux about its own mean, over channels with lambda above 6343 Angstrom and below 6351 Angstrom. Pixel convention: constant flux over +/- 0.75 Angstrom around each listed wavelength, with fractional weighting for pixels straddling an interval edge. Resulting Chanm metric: 0.65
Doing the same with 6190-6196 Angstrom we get 0.78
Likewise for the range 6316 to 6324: 0.72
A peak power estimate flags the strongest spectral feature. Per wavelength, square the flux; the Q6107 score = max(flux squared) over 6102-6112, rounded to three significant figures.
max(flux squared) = 11.2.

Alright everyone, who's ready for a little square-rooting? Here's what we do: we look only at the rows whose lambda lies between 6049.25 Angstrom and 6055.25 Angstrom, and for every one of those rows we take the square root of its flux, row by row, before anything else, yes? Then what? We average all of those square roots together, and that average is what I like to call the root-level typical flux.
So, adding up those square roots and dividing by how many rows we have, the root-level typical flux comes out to 1.76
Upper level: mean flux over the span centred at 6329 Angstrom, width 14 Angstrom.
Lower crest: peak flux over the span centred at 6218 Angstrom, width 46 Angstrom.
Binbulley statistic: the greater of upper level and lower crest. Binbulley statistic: 4.79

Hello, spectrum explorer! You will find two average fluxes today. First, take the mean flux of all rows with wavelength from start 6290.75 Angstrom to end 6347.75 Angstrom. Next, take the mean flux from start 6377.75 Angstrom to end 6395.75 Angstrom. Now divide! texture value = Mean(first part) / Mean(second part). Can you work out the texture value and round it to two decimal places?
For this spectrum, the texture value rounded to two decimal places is 1.00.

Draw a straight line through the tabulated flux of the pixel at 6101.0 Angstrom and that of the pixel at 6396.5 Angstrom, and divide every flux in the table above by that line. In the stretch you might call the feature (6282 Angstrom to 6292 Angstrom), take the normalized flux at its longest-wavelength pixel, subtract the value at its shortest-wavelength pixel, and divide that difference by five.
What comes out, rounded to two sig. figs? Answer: 0.044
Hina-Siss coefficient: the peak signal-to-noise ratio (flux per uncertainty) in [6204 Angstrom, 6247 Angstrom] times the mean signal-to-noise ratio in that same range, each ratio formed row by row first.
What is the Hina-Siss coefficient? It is 108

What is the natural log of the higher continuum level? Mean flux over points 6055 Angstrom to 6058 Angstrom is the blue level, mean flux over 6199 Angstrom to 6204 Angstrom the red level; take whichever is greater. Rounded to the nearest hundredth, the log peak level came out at 1.15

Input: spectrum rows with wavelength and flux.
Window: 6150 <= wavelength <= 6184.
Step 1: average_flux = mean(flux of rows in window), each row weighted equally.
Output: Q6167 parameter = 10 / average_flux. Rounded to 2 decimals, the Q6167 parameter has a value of 3.15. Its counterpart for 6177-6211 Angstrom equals 3.22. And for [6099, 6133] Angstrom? 3.23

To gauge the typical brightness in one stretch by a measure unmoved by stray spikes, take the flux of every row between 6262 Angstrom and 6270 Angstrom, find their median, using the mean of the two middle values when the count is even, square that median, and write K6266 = 8.3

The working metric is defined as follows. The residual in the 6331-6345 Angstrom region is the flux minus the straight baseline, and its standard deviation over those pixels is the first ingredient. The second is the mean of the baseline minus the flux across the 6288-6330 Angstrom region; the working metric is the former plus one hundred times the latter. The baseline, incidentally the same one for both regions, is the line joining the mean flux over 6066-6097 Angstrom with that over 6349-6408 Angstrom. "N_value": 9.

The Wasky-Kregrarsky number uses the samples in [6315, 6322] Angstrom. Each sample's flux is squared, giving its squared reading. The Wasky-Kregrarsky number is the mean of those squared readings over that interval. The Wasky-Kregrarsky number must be 8.1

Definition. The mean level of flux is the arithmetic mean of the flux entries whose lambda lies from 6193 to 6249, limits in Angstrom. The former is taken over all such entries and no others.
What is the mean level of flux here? 3.10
